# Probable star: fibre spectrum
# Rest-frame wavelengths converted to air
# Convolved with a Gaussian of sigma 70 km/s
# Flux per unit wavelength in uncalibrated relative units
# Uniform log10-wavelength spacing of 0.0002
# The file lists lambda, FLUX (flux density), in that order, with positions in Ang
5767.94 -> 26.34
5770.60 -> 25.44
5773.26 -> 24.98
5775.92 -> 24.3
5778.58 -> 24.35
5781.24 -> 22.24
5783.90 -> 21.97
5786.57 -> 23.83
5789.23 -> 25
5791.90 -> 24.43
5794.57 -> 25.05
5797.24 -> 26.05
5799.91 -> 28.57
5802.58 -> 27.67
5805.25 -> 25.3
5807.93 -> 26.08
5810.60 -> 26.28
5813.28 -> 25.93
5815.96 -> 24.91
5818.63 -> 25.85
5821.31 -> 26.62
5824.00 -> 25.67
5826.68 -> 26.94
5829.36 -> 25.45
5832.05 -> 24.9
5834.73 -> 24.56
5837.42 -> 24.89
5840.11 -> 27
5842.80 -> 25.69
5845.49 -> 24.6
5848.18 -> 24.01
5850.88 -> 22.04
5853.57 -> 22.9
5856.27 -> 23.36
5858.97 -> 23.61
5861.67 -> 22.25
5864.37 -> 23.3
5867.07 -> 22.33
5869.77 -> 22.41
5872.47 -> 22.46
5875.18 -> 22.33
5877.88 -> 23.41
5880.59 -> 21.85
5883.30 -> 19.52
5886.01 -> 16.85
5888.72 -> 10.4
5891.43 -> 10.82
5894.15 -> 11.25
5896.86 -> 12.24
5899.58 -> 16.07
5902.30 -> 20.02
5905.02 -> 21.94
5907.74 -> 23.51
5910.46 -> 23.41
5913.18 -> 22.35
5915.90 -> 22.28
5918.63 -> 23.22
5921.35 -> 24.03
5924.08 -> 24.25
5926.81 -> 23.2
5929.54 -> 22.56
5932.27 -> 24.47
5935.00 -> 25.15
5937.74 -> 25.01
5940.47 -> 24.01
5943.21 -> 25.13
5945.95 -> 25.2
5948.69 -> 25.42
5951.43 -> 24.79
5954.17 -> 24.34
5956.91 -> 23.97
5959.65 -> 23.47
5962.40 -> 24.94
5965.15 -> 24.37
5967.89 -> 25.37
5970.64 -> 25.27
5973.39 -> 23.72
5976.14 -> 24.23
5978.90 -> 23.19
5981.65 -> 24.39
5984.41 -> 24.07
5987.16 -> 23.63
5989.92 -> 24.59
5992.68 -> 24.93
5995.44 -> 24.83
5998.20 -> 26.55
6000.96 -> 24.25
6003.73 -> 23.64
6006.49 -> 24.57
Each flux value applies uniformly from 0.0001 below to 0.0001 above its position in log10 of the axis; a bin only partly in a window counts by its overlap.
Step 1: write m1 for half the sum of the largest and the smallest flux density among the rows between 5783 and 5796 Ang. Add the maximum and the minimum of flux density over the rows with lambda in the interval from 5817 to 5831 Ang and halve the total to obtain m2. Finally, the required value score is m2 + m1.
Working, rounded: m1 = 23.5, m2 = 26.2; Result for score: 49.7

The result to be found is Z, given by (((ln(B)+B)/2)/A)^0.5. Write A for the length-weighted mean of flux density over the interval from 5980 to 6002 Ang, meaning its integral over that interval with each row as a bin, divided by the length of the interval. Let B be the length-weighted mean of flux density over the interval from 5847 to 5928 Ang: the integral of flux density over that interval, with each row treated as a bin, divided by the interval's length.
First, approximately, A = 24.7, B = 20.7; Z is 0.69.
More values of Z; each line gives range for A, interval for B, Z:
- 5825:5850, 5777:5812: 0.75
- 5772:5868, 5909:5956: 0.74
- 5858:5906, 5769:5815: 0.86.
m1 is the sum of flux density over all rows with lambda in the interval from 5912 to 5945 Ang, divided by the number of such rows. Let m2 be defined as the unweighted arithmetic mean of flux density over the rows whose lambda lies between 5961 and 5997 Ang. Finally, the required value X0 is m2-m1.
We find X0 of 0.6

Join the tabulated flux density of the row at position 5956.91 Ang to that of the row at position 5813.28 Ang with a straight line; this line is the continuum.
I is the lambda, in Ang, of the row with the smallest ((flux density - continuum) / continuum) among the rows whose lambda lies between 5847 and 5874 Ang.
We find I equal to 5850.88 Ang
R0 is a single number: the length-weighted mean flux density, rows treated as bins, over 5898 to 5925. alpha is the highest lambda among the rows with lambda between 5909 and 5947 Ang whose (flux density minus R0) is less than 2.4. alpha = 5940.47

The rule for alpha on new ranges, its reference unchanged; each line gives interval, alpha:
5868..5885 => 5883.30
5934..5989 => 5987.16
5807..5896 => 5894.15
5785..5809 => 5786.57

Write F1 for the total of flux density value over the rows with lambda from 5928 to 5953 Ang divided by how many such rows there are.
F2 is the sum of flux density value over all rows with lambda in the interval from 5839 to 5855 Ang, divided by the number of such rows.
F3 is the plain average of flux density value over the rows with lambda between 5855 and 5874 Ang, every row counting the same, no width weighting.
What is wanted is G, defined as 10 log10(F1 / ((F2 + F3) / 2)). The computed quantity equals 0.2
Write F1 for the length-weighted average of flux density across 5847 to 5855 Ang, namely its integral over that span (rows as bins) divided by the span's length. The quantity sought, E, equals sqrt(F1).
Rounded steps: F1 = 23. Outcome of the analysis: 4.8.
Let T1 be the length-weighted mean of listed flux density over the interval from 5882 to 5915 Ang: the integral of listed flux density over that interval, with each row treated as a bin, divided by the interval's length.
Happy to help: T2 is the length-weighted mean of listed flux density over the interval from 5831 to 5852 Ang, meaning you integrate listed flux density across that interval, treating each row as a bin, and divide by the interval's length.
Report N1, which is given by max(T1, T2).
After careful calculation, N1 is 24.7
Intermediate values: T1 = 17.4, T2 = 24.7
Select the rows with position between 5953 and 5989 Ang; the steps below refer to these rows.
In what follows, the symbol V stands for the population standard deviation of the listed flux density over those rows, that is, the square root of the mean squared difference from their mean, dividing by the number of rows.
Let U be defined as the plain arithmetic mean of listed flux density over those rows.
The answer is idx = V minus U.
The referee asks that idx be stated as -23.6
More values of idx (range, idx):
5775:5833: -23.8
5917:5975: -23.6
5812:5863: -23.4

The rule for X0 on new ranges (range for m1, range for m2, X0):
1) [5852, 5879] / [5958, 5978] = 1.6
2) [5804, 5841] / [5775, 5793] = -2.0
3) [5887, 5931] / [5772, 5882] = 5.0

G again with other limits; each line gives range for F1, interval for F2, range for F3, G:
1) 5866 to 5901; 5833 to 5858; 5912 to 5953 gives -1.3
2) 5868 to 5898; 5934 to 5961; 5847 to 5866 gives -1.3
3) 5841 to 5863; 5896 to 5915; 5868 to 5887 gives 0.6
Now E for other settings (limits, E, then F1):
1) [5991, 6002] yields 5.0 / 25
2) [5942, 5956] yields 5.0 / 25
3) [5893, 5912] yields 4.3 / 18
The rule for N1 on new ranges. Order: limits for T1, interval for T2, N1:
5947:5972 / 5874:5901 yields 24.7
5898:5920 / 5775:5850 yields 25.3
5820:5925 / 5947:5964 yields 24.5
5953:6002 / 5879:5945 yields 24.5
